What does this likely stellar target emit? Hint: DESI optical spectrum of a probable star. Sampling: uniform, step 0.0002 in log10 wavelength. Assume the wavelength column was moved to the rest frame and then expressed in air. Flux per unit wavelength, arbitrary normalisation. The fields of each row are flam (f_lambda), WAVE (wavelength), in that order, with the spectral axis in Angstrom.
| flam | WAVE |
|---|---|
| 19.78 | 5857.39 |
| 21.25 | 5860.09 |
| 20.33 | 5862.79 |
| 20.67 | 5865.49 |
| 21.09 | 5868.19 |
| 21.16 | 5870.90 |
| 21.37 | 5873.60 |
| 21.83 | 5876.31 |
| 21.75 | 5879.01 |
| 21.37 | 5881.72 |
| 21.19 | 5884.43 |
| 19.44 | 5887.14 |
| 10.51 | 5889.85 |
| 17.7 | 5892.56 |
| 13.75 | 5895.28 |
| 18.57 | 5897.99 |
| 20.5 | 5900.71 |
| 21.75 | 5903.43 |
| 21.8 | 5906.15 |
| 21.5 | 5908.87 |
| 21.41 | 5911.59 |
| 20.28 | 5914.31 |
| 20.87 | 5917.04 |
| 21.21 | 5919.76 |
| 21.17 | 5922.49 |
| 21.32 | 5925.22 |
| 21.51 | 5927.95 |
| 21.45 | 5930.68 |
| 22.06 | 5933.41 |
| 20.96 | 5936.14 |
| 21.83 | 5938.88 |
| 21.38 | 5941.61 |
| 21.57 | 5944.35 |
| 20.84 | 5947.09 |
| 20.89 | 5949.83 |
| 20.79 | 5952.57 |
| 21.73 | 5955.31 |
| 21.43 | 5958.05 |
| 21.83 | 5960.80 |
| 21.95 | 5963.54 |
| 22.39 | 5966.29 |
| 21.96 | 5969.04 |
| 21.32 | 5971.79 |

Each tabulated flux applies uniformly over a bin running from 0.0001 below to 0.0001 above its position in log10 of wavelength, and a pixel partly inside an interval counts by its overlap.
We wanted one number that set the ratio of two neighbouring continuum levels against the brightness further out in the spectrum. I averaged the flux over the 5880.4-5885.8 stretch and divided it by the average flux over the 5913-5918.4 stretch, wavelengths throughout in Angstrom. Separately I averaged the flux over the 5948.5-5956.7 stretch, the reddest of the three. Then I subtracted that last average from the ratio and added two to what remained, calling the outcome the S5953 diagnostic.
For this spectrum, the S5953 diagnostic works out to -18.1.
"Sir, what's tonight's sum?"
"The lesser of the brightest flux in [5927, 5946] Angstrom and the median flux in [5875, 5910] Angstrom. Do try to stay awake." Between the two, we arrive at 21.2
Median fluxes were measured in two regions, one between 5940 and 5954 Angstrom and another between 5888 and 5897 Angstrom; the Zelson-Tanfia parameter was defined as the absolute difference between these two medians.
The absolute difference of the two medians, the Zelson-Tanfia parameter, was 7.1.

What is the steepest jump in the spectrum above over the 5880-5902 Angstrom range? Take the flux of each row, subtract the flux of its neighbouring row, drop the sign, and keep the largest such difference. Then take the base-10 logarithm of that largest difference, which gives 1.0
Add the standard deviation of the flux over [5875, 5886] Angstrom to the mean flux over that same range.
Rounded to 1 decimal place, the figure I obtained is 21.8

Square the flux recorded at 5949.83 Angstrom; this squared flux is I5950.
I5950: 436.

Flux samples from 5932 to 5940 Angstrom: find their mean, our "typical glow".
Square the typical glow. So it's 467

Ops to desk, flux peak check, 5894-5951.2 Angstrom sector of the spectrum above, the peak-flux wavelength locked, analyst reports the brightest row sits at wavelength 5933.41 Angstrom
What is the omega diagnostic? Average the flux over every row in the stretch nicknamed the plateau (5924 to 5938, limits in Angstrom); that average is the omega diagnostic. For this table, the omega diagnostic 21.5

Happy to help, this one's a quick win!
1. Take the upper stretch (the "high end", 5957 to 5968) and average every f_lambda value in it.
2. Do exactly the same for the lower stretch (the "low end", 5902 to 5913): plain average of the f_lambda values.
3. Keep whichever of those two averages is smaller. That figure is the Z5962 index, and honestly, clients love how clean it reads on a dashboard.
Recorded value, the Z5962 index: 21.6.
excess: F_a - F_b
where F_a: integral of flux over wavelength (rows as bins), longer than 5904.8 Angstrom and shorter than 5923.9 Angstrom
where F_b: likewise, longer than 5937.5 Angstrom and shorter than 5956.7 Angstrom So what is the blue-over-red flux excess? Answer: -4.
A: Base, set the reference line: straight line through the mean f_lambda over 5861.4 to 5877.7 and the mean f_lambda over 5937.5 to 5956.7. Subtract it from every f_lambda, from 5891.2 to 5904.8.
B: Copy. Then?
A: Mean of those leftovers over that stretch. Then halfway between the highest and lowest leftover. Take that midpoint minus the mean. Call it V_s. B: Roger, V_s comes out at -0.7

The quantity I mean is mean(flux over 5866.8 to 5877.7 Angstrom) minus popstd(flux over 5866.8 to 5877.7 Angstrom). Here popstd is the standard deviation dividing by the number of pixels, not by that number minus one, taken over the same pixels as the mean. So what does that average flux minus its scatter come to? 21.1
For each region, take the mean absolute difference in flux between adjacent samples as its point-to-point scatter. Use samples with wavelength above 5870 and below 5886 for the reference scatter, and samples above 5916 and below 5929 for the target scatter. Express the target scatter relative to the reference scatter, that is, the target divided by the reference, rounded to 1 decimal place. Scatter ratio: 0.7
